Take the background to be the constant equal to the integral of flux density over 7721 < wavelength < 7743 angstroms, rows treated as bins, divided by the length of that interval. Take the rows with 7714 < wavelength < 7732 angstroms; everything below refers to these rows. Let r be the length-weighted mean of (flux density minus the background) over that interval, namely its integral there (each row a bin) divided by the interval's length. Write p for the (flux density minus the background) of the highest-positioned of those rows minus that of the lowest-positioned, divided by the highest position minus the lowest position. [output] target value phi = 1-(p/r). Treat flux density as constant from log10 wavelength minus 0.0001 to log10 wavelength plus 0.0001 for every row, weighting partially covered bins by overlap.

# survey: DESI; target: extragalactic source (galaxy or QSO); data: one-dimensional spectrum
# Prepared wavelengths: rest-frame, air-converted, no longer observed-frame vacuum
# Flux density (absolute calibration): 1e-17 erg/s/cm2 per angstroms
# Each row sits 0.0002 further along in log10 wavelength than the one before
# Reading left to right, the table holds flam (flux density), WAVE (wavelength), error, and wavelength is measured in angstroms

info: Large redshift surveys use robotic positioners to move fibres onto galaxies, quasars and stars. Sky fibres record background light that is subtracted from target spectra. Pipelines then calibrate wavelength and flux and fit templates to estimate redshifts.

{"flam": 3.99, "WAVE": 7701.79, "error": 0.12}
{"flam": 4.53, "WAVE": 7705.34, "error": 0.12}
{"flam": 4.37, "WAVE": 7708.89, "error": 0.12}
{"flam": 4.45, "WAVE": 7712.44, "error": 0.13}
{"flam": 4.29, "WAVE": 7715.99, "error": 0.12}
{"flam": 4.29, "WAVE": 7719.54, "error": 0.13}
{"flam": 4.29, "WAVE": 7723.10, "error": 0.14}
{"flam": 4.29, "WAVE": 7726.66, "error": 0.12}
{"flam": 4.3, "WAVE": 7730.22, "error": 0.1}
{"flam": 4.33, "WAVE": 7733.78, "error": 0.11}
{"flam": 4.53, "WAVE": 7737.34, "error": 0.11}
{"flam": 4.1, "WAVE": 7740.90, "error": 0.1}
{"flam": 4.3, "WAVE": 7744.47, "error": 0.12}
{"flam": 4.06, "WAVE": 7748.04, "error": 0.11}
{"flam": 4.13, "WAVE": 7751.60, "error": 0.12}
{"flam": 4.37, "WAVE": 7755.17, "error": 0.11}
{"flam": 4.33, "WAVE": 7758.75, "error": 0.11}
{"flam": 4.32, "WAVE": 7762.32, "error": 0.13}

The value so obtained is 1.06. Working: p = 0.001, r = -0.01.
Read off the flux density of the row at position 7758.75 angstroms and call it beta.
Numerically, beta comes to 4.33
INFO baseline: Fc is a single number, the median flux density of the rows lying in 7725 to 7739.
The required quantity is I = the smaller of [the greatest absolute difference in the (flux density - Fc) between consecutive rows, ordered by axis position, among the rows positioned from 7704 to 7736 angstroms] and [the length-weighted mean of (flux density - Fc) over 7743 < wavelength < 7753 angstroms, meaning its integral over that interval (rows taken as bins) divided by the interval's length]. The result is -0.155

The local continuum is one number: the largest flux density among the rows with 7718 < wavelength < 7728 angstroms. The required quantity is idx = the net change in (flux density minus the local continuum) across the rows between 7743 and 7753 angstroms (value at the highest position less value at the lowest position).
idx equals -0.17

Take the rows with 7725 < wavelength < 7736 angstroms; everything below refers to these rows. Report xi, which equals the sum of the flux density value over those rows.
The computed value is 12.9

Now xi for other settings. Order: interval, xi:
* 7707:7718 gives 13.1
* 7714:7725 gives 12.9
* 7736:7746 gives 12.9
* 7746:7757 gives 12.6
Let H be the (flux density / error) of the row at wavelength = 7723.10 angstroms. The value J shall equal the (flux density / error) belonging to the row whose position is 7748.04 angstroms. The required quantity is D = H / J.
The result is 0.83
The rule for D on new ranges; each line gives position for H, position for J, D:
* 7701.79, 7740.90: 0.81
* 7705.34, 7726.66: 1.06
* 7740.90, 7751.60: 1.19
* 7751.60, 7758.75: 0.87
